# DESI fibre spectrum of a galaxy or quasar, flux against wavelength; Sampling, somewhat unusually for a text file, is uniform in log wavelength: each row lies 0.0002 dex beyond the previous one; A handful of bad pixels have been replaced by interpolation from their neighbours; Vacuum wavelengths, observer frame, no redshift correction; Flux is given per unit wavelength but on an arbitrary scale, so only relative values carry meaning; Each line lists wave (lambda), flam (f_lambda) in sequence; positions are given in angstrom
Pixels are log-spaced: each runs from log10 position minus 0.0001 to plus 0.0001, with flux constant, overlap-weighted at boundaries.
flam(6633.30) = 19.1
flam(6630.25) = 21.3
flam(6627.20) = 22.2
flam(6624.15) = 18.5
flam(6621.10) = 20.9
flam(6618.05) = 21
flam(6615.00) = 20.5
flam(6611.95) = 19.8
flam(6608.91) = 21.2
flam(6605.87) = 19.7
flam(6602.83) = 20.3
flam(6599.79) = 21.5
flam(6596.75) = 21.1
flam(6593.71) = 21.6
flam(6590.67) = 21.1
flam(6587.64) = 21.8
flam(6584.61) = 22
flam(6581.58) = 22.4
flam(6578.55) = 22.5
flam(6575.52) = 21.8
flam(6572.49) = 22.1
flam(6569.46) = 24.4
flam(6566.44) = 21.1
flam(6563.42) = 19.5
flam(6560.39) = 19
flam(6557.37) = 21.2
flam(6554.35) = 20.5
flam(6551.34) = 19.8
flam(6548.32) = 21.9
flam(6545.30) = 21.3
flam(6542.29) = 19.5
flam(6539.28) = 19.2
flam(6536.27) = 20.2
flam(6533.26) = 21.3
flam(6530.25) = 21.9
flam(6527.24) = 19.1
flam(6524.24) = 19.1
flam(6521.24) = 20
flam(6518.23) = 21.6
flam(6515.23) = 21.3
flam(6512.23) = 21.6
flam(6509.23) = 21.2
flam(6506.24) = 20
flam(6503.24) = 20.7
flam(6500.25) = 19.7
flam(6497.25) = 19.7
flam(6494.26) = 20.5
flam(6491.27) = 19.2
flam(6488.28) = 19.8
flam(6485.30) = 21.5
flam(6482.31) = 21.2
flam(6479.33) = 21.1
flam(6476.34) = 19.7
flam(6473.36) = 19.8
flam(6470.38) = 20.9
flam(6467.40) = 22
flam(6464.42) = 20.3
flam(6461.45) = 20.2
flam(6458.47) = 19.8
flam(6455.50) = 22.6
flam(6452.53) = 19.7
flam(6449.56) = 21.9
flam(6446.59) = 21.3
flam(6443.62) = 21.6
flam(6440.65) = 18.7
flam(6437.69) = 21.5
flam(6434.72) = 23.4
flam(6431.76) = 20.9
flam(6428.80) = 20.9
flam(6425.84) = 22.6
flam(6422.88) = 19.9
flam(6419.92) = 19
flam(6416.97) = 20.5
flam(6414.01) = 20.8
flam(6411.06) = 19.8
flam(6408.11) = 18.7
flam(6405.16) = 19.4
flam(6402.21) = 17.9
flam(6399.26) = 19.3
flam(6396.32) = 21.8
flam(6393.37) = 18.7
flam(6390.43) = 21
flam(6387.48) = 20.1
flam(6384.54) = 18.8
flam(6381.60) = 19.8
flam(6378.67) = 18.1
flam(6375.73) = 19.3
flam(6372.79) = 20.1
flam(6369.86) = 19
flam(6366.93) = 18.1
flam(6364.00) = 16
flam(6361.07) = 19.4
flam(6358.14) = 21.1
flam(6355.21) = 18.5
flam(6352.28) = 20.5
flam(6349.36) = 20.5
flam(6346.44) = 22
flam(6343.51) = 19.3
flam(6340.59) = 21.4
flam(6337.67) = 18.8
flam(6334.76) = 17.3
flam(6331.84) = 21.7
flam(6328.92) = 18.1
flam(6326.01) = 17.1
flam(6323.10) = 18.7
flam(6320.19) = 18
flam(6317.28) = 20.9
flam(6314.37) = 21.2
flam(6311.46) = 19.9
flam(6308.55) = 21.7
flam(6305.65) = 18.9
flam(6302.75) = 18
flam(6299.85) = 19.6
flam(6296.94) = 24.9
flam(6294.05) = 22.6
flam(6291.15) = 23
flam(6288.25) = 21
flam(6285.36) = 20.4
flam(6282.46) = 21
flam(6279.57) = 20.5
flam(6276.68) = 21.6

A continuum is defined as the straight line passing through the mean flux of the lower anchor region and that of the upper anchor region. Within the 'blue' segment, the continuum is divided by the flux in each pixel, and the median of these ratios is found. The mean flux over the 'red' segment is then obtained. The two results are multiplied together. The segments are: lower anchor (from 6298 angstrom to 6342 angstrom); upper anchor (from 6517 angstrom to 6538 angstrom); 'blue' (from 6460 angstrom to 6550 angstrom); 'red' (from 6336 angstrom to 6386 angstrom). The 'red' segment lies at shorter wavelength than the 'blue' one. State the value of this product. 19.3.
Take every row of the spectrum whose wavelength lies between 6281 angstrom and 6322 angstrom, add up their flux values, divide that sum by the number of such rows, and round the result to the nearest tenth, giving 20.8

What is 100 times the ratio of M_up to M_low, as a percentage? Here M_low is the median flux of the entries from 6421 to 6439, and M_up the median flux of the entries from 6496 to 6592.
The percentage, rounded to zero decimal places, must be 100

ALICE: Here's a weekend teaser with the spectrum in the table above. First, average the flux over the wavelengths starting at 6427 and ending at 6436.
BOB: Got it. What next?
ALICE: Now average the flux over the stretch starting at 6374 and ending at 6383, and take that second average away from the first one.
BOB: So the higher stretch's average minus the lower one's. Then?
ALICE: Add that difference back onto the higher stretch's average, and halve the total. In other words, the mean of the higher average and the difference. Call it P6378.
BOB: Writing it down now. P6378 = 12.2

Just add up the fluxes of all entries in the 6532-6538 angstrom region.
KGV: 41.5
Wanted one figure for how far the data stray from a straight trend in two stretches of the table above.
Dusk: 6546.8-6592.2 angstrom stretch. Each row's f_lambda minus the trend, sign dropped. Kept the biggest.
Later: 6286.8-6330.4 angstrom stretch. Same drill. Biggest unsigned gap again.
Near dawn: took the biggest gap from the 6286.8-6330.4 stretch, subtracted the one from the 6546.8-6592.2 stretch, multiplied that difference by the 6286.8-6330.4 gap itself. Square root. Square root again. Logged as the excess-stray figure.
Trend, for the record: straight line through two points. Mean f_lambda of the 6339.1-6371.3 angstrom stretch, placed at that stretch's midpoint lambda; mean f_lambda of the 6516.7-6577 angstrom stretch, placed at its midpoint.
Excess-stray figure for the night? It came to 1.8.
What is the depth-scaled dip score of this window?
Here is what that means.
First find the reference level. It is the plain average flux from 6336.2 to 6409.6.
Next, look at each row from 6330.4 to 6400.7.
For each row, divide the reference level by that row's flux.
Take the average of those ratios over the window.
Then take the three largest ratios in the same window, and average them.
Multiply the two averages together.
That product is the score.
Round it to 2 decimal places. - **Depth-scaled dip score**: 1.14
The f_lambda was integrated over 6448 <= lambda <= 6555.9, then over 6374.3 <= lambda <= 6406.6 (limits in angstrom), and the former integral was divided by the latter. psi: 3.5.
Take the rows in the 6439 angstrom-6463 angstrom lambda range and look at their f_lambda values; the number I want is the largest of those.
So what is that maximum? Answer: 22.6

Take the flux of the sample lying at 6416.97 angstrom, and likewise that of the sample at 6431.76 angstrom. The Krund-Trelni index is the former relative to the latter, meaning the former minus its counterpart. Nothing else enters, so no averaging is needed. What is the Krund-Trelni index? -0.4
